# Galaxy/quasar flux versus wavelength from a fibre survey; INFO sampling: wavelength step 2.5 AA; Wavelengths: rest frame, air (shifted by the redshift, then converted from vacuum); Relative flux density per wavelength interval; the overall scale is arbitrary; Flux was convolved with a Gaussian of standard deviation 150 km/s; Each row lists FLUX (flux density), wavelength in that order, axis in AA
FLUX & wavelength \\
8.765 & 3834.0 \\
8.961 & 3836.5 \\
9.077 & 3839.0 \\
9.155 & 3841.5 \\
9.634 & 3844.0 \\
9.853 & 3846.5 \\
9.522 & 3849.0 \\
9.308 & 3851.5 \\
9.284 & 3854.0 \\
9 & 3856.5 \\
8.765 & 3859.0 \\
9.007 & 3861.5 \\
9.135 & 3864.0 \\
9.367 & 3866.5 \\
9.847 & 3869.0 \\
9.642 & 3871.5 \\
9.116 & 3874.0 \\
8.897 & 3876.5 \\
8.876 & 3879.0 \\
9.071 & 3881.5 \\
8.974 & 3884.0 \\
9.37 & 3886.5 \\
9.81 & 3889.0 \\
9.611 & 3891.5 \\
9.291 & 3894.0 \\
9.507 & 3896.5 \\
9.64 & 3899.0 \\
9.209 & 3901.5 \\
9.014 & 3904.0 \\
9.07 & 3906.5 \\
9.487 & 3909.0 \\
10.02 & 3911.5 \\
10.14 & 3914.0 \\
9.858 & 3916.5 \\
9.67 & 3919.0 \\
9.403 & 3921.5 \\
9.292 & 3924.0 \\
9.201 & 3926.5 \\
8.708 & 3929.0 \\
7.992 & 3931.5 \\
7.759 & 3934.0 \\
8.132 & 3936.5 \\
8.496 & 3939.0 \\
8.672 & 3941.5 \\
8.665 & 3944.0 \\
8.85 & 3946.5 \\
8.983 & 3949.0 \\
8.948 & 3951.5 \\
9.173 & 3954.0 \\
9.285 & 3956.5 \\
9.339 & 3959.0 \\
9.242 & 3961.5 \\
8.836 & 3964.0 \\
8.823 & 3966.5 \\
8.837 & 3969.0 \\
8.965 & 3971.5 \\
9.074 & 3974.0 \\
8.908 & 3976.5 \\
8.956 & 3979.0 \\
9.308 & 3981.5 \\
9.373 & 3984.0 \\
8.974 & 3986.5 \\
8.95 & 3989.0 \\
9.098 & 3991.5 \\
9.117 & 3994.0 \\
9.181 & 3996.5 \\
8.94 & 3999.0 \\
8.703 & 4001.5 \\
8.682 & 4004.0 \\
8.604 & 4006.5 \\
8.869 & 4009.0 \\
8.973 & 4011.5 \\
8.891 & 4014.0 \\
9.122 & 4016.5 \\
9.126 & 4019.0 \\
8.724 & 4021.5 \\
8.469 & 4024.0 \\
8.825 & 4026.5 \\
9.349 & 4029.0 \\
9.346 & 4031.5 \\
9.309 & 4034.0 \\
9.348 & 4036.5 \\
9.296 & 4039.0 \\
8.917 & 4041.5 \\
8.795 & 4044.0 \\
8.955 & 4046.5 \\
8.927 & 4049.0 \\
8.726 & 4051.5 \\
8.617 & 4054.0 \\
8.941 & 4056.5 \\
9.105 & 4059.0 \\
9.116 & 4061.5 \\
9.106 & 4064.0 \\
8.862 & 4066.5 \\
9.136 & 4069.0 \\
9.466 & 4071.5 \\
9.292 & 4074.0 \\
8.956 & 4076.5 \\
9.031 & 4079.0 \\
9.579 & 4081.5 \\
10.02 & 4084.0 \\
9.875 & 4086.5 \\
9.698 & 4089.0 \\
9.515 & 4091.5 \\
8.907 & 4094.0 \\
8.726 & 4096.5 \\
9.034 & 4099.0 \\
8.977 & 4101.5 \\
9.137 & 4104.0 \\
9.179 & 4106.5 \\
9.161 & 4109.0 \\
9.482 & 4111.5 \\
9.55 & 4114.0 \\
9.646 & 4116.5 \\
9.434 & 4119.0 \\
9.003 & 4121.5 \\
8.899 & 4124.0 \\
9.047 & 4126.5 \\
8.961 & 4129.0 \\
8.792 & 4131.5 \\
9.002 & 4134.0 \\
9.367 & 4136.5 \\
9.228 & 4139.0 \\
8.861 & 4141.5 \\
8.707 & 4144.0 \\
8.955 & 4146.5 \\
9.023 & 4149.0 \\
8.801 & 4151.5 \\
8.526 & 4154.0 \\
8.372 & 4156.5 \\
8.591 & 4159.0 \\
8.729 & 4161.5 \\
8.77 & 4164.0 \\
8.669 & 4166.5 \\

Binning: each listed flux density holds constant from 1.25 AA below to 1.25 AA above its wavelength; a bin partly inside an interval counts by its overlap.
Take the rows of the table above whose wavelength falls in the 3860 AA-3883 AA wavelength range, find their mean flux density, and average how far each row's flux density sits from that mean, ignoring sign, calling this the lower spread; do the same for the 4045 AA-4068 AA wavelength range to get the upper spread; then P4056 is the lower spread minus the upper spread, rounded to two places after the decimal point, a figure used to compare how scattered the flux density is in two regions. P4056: 0.14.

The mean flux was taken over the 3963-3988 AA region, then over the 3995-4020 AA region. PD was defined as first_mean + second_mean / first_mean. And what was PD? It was 10.0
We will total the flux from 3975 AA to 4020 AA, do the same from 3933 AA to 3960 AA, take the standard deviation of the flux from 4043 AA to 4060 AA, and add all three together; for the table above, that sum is 258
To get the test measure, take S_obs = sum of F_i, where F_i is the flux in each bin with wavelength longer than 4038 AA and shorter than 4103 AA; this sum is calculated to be 238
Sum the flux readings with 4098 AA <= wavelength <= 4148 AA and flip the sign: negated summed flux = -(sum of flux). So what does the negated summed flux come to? -182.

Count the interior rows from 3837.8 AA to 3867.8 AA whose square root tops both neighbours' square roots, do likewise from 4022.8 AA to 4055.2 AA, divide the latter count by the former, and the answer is 3.0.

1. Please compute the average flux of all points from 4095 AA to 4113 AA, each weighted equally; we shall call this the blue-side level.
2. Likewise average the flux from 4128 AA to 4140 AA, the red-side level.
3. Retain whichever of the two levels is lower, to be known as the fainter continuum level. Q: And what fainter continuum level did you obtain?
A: 9.07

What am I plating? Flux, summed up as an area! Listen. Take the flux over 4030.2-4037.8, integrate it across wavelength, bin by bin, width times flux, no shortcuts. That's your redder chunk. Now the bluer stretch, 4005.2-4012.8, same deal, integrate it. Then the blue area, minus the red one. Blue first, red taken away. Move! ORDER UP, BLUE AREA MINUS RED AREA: -3.9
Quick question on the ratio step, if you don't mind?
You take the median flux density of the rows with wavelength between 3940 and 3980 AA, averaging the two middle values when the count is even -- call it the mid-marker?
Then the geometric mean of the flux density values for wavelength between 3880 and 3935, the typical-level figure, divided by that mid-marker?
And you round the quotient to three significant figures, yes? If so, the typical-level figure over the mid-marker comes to 1.03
